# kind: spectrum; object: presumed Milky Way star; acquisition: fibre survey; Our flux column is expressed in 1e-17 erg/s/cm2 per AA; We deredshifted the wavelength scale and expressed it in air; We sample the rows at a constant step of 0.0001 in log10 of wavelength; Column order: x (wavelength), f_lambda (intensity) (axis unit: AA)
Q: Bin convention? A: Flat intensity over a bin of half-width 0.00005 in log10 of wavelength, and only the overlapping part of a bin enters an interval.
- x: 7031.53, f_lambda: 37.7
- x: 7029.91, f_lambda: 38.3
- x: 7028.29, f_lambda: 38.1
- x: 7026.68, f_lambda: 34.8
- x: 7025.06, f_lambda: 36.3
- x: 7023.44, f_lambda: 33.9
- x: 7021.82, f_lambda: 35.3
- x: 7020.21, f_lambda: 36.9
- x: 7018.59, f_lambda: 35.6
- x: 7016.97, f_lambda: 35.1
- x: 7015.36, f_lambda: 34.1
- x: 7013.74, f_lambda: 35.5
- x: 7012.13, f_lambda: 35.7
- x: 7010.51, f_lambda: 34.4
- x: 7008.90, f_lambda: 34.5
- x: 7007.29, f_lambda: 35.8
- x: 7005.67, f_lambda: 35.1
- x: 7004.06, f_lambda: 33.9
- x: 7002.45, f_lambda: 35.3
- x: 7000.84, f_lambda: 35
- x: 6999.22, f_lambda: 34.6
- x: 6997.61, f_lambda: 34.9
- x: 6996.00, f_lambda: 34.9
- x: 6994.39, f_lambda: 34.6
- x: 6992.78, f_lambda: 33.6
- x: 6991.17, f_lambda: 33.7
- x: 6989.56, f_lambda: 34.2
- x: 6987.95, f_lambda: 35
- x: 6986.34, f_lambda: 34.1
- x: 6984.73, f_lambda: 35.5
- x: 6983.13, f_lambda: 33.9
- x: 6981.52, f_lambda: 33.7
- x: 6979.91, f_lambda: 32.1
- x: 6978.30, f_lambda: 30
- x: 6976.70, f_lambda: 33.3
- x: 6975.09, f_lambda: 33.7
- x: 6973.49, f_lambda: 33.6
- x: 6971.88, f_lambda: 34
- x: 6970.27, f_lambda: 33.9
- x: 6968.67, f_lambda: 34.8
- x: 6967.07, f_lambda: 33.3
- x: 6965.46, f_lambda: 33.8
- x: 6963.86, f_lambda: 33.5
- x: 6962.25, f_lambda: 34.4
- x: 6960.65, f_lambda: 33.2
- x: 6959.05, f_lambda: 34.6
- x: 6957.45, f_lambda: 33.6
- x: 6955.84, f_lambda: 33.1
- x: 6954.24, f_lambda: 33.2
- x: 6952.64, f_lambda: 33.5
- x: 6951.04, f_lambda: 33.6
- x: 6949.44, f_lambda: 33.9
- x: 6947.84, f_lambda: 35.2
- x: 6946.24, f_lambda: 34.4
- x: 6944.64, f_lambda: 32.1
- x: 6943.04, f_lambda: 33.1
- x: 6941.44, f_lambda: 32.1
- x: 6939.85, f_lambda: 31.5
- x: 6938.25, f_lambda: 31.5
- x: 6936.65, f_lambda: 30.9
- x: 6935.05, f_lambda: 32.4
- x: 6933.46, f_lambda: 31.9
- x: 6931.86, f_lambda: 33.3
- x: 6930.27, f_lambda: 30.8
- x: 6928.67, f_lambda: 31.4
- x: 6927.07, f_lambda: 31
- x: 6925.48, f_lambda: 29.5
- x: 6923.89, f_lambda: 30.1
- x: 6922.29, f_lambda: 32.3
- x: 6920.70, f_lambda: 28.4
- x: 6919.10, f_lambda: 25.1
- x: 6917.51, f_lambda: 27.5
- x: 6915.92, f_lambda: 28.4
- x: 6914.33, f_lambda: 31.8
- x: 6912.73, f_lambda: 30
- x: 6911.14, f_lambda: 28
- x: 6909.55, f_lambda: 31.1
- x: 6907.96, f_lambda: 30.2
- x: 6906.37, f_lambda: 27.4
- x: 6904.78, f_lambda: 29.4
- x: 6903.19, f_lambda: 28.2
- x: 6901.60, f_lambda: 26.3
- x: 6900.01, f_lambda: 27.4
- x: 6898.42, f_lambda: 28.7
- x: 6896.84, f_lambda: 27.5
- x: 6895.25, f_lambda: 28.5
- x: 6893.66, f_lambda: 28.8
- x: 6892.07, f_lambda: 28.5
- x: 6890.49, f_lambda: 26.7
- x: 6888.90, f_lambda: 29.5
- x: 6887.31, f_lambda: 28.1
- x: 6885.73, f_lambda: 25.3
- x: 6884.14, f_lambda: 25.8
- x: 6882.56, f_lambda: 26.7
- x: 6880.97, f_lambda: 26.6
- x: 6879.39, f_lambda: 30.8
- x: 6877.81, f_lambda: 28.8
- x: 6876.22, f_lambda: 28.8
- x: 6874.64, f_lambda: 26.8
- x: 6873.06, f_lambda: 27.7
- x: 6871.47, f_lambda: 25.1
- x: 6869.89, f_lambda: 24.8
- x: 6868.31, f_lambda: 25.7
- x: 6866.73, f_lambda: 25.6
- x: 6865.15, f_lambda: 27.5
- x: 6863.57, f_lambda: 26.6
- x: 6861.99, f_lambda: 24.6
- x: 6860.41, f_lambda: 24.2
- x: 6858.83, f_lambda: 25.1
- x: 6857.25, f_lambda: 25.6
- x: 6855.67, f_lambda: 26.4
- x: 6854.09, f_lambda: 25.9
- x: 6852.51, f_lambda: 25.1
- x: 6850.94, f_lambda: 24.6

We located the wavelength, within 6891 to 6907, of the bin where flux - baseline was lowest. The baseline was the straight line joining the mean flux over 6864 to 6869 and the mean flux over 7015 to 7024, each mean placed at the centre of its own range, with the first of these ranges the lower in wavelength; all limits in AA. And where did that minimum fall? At 6901.60 AA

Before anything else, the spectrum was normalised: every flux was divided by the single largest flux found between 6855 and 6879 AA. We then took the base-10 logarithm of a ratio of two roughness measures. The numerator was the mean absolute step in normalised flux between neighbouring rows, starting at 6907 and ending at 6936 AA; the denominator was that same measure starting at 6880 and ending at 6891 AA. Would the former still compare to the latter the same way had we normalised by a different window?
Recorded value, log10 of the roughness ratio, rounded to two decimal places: 0.12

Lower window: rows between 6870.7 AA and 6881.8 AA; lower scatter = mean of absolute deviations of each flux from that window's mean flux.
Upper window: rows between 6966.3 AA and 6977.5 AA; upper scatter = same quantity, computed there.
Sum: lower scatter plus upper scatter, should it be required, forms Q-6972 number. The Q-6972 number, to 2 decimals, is 1.80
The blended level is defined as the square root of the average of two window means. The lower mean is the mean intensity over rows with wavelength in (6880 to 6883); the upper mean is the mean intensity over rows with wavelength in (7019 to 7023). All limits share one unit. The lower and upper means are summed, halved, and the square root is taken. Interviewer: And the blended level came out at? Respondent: 5.60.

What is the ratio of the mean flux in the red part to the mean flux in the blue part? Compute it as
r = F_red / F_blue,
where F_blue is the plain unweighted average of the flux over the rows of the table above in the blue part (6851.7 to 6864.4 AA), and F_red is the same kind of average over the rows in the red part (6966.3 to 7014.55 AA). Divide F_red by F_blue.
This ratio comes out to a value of 1.35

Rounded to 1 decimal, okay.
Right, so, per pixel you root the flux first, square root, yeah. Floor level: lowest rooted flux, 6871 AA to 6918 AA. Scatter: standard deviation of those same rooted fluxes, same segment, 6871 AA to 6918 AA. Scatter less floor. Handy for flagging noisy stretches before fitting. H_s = -4.9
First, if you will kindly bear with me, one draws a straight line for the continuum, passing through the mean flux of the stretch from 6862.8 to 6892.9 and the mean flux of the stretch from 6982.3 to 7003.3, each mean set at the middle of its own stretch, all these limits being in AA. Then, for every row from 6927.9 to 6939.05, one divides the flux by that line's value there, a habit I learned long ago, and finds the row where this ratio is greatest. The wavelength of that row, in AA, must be 6931.86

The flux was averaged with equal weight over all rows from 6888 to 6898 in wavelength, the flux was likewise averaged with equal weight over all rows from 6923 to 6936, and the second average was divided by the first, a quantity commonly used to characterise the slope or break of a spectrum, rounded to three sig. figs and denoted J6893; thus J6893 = 1.11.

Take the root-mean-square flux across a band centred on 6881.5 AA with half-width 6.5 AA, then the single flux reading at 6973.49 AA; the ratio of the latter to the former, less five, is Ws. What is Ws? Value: -3.79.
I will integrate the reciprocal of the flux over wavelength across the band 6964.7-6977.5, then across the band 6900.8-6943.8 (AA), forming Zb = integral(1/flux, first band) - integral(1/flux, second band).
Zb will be -1.1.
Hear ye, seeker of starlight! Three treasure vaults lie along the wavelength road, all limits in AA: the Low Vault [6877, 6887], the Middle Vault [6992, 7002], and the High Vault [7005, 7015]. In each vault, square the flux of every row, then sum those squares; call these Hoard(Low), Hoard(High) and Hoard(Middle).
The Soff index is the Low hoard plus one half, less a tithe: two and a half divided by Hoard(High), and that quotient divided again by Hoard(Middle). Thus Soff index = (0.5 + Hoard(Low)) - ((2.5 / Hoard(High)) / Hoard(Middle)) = 4505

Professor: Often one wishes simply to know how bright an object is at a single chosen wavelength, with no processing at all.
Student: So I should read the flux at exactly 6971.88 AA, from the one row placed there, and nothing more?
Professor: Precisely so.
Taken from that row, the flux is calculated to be 34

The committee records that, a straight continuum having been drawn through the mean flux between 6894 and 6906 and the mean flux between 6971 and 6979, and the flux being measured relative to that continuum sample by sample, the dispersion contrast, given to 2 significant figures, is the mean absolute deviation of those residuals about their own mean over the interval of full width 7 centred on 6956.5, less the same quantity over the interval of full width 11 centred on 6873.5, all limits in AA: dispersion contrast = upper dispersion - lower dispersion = -0.83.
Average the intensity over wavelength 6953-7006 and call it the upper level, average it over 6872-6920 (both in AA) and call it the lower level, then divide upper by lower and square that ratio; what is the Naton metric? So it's 1.5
